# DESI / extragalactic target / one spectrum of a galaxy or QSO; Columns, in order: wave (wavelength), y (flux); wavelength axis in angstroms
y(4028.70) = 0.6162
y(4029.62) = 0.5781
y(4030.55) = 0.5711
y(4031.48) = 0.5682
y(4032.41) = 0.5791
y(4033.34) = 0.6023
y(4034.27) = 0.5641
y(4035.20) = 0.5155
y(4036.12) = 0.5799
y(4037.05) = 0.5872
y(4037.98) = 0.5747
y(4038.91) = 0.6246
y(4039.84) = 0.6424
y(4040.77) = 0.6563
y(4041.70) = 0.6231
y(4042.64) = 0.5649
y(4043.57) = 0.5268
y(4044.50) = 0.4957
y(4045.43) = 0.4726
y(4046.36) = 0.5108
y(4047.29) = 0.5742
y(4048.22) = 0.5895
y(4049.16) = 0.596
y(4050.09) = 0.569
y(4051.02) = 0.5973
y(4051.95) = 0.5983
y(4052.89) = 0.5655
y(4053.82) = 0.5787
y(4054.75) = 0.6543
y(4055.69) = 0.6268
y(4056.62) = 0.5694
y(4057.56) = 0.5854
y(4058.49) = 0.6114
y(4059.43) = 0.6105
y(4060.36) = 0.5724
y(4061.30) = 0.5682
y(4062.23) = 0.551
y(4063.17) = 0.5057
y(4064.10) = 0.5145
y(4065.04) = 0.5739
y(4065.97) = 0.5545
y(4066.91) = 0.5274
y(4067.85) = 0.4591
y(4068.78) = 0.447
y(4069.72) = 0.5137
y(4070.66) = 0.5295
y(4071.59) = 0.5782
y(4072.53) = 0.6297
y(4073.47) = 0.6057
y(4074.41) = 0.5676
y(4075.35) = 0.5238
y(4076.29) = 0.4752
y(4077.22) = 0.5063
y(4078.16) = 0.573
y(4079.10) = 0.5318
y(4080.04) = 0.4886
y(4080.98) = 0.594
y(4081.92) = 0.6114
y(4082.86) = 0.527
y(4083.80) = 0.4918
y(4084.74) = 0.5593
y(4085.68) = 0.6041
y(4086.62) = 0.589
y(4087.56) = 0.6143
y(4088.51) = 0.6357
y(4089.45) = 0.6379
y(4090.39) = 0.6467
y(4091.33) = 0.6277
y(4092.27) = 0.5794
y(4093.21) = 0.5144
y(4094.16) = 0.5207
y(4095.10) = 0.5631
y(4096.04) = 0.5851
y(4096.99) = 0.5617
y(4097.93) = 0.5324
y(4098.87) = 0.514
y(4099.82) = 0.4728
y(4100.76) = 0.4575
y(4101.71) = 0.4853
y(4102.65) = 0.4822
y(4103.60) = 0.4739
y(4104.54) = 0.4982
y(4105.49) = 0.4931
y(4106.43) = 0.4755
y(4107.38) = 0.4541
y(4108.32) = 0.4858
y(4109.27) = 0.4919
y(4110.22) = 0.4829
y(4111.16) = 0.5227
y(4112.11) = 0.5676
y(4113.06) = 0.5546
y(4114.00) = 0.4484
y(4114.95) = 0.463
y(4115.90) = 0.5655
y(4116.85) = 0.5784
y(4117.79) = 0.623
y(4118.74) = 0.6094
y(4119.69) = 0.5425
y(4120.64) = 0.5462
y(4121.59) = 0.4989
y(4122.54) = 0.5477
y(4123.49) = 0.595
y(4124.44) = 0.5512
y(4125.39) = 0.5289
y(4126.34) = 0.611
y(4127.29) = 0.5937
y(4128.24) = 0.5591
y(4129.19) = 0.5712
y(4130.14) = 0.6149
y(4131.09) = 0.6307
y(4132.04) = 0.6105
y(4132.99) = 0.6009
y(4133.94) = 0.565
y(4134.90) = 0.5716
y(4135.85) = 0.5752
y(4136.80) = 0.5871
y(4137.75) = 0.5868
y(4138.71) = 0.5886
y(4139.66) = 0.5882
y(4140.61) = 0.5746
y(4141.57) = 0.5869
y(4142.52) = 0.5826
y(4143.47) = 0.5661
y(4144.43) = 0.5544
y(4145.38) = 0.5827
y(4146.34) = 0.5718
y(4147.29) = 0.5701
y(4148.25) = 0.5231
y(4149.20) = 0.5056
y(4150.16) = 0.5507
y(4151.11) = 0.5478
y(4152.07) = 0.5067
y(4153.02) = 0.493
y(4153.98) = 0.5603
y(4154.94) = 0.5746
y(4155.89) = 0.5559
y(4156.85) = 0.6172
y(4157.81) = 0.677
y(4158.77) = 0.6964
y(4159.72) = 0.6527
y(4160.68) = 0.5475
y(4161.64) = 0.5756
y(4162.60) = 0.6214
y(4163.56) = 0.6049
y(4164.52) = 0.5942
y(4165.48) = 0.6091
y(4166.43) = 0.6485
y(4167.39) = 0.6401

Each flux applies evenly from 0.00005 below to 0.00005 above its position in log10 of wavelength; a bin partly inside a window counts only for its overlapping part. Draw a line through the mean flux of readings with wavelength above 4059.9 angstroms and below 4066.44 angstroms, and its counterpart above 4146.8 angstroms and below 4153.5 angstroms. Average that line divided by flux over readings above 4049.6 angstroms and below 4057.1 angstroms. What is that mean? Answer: 0.93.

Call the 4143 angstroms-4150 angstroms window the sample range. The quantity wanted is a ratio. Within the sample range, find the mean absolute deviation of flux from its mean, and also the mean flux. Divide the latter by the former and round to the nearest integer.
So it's 25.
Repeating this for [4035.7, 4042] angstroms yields 22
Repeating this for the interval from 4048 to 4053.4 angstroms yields 47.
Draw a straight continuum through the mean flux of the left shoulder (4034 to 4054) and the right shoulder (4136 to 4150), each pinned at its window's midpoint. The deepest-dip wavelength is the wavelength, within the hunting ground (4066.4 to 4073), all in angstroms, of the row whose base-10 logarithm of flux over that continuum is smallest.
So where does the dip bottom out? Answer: 4068.78 angstroms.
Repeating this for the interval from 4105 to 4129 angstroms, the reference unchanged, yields 4114.00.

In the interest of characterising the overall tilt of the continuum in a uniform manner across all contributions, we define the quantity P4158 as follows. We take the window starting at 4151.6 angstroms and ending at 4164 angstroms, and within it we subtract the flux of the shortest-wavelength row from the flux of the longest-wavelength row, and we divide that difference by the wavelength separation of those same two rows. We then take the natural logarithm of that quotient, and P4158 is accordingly -4.8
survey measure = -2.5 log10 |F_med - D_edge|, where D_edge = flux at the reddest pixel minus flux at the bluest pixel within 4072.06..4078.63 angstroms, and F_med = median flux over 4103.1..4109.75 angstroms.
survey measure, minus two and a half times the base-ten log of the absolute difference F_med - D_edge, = 0.66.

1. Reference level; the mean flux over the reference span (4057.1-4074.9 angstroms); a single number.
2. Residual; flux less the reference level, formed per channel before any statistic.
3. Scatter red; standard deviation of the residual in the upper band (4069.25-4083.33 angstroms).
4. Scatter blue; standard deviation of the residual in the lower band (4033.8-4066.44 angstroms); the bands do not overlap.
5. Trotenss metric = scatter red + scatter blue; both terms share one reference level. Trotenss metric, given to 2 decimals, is 0.09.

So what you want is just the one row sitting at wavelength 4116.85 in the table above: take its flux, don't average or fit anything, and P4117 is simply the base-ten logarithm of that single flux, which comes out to -0.238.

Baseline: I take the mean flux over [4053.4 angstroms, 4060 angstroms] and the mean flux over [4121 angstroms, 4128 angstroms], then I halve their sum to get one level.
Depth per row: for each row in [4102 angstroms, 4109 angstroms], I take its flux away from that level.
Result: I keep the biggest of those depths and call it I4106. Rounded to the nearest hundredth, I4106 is 0.13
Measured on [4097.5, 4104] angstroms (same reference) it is 0.13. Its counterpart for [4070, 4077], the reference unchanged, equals 0.11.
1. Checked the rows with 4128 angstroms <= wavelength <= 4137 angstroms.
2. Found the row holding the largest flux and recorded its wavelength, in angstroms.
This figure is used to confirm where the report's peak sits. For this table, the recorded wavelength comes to 4131.09 angstroms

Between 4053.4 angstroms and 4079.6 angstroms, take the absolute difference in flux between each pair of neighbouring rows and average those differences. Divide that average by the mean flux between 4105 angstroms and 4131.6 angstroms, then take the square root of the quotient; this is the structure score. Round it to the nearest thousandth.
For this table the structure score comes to 0.258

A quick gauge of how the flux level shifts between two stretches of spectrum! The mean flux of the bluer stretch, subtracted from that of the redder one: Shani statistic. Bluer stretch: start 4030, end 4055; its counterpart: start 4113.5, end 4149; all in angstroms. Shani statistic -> -0.01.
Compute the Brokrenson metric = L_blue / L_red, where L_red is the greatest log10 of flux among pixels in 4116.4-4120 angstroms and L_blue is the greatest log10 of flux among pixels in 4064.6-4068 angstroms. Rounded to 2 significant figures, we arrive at 1.2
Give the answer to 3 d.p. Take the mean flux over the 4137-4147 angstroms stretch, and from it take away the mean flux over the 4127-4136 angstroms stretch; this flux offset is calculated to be -0.011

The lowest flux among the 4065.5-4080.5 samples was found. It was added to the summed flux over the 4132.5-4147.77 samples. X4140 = 9.70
